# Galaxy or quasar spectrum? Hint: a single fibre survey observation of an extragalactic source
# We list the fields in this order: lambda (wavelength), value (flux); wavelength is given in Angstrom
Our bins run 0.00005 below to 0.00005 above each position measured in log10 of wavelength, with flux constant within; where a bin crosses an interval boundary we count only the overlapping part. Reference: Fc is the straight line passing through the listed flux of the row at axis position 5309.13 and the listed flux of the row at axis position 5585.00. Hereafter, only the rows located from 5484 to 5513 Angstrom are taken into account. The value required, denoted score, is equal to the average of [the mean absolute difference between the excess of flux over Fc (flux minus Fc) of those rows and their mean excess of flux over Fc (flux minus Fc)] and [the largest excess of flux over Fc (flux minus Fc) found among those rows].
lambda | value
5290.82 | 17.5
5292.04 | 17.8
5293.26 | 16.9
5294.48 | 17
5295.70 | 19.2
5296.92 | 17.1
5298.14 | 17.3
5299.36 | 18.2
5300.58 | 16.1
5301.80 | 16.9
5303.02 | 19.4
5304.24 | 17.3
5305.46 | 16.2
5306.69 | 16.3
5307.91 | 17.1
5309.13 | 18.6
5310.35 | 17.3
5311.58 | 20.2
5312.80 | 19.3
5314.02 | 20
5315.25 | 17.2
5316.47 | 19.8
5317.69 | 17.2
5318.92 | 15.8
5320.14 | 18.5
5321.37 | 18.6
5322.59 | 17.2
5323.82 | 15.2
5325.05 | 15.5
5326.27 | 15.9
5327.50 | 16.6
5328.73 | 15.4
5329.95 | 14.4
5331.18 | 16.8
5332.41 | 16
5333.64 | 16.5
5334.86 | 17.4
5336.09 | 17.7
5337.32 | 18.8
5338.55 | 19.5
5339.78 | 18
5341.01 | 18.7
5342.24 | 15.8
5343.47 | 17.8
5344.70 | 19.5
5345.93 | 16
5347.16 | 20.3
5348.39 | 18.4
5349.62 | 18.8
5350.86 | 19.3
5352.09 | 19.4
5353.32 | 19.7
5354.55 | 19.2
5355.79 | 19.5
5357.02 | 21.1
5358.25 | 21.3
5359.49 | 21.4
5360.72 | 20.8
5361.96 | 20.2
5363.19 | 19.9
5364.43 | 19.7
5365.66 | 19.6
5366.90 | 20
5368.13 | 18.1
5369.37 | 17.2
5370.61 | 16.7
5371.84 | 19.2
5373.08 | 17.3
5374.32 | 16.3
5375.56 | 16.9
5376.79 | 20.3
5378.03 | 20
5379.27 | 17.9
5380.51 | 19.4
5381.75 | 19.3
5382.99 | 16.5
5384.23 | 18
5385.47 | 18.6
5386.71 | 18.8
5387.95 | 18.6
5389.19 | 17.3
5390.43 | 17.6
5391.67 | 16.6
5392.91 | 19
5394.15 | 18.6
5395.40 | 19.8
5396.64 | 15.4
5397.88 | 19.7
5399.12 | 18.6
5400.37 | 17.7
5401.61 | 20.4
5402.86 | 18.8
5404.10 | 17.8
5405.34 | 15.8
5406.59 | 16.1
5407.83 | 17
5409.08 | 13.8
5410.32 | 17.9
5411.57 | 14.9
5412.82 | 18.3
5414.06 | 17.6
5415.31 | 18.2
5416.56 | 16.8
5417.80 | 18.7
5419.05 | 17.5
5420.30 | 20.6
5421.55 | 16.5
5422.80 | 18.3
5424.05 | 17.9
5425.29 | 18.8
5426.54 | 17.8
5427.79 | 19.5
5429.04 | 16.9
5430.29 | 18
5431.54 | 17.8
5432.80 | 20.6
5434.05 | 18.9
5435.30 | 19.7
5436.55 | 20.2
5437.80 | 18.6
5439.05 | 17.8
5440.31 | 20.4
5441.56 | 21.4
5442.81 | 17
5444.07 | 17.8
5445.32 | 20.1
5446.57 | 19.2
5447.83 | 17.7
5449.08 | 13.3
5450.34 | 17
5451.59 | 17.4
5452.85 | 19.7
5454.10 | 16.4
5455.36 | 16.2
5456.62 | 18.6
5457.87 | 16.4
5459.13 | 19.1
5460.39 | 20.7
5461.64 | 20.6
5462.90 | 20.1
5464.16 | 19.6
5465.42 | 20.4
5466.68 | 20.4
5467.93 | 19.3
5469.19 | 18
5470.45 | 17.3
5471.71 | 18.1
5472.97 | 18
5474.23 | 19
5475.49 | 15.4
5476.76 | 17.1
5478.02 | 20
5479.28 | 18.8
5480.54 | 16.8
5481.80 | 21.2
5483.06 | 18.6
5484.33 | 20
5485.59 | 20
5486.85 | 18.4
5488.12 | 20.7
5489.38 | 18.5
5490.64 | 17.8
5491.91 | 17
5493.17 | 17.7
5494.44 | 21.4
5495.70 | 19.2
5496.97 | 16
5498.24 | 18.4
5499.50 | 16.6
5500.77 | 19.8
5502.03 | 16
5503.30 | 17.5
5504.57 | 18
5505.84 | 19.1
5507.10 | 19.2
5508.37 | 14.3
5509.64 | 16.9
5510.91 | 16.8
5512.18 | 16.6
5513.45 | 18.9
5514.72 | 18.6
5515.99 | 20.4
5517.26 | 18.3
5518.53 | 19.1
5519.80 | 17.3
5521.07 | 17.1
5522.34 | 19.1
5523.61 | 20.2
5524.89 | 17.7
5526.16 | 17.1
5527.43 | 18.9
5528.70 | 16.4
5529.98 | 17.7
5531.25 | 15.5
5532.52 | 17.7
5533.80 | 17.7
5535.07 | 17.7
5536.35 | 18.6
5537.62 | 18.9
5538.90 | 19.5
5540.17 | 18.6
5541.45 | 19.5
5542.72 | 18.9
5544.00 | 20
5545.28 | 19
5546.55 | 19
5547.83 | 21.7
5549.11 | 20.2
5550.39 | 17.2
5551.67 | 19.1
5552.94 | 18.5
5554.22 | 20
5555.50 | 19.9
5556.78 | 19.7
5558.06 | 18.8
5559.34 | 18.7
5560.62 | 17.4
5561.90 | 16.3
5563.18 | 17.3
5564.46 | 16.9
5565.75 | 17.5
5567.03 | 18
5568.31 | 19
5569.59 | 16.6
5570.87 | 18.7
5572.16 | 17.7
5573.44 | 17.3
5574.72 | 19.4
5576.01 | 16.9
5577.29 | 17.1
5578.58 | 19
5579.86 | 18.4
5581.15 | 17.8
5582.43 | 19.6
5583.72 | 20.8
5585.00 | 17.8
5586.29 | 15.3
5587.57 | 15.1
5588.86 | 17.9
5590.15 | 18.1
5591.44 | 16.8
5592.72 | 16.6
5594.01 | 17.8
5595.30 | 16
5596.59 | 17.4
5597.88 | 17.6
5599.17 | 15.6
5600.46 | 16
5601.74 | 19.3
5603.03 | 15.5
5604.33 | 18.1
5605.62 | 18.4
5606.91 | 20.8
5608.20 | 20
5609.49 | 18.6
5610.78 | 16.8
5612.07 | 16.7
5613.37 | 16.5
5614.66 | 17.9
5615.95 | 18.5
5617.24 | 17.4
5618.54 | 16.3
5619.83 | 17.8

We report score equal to 2.3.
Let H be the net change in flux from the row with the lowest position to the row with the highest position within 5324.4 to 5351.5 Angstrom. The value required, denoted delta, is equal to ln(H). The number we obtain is 1.3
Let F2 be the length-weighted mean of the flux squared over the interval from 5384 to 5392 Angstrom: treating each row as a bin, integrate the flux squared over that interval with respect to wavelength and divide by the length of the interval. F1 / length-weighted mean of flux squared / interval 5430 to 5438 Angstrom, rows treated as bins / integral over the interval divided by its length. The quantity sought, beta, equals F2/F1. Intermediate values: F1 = 369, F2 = 324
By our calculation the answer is 0.88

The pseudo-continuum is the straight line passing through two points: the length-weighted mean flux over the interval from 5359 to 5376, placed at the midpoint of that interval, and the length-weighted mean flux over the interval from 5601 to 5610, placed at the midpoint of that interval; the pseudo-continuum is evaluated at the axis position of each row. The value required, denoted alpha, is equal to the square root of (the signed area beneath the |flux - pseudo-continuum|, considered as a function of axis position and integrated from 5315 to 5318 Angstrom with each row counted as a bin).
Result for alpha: 2.02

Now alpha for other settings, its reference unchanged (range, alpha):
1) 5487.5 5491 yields 1.92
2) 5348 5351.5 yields 1.02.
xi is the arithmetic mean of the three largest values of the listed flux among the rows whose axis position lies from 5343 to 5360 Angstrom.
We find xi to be 21.3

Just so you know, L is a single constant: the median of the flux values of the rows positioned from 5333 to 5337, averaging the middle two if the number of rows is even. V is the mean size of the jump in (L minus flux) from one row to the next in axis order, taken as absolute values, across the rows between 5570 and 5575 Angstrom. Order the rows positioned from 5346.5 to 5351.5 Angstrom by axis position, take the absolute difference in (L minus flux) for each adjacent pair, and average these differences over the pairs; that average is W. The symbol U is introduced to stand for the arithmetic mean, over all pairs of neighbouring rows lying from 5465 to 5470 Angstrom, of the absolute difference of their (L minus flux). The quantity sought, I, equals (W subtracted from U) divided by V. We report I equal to -0.11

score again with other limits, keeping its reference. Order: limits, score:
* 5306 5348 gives 1.6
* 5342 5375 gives 2.1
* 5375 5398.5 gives 1.5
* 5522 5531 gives 1.6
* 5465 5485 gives 2.2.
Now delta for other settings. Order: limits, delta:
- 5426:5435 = 0.1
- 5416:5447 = 0.9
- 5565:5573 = -1.6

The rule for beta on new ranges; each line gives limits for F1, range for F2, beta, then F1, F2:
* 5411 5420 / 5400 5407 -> 1.03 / 310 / 320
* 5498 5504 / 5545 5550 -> 1.27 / 312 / 398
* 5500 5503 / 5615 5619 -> 0.96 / 320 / 307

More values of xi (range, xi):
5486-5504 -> 20.6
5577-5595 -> 19.8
